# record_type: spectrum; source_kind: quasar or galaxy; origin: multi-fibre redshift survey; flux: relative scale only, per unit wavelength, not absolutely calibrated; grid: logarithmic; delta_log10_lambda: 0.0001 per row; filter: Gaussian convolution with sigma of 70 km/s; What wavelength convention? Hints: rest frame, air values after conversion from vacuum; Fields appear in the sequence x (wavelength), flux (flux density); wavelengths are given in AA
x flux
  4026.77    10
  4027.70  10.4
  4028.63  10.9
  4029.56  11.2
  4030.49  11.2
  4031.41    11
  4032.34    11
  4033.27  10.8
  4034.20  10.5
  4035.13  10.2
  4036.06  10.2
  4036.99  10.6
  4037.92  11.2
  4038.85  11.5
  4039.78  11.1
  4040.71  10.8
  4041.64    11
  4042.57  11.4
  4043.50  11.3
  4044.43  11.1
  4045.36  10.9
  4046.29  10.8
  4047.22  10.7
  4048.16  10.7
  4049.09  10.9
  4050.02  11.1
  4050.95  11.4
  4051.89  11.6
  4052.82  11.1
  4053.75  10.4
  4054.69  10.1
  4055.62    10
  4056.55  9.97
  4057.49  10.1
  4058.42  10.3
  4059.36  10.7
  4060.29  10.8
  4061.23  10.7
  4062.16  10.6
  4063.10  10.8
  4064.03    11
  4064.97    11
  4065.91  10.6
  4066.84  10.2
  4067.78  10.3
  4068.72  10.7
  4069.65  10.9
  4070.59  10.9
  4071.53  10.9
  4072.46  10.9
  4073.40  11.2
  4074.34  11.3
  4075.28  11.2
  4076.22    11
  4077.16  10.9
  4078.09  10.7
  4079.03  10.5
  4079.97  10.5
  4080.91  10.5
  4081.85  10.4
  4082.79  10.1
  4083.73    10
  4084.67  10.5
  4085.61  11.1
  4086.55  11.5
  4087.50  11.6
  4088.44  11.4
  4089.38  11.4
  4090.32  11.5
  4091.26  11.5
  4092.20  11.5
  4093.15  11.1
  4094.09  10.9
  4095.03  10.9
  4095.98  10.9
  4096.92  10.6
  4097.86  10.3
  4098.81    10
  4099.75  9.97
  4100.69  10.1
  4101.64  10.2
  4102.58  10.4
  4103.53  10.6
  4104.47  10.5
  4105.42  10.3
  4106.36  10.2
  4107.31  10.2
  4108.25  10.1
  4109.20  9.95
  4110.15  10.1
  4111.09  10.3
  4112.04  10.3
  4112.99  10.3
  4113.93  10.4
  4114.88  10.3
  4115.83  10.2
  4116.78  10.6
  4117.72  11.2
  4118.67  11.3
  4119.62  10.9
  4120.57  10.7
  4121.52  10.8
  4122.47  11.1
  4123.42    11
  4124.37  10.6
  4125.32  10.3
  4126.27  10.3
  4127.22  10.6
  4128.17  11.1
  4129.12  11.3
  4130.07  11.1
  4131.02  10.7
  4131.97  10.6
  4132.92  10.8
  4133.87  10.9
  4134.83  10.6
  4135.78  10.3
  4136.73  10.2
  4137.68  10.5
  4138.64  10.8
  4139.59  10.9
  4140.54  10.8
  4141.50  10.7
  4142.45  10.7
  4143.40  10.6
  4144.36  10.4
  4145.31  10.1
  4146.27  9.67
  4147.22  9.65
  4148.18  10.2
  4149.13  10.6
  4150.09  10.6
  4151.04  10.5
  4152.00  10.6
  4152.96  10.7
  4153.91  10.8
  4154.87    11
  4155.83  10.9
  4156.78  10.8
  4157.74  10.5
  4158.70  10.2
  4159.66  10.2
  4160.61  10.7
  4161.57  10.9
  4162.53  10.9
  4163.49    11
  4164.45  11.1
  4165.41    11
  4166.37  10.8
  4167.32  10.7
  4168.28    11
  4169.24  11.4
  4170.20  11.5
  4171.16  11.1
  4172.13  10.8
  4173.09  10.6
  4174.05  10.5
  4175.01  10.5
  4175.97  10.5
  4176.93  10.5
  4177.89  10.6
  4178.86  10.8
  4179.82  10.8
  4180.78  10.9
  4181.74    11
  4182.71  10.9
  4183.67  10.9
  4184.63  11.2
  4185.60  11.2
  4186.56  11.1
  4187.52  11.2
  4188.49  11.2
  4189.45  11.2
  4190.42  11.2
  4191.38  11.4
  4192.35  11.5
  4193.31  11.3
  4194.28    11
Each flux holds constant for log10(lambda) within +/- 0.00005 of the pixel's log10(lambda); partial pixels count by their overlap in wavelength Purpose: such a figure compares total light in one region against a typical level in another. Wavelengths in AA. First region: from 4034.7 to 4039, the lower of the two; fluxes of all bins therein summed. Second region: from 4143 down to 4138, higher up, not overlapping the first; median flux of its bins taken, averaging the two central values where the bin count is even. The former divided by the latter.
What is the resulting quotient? 4.97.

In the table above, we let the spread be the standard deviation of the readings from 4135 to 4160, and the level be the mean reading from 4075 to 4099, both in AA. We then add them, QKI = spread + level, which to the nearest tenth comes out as 11.2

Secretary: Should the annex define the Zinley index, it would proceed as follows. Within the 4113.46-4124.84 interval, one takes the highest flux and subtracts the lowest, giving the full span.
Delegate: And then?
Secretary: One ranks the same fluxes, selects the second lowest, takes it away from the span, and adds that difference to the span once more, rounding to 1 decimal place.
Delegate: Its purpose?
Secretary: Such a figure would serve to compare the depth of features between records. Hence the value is -8.1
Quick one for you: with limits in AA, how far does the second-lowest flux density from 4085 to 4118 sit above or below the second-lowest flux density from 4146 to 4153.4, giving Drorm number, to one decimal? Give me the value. 0.3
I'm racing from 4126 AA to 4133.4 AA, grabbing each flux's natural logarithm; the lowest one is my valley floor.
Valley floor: 2.33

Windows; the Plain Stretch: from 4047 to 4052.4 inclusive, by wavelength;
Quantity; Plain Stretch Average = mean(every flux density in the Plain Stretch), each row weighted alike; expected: 11.07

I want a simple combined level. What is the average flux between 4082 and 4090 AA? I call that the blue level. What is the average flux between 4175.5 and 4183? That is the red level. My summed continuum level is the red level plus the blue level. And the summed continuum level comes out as 21.7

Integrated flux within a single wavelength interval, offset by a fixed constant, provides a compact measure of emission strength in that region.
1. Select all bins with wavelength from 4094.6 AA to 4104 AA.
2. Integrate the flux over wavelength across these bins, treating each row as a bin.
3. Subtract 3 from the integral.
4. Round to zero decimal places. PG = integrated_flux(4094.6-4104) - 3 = 95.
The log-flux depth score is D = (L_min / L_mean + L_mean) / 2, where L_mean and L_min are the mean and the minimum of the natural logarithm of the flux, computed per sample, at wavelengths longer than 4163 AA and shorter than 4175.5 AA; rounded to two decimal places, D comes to 1.69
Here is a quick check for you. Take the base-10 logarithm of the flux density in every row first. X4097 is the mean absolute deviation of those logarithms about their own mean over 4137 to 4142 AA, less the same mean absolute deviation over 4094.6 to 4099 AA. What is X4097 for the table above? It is -0.008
